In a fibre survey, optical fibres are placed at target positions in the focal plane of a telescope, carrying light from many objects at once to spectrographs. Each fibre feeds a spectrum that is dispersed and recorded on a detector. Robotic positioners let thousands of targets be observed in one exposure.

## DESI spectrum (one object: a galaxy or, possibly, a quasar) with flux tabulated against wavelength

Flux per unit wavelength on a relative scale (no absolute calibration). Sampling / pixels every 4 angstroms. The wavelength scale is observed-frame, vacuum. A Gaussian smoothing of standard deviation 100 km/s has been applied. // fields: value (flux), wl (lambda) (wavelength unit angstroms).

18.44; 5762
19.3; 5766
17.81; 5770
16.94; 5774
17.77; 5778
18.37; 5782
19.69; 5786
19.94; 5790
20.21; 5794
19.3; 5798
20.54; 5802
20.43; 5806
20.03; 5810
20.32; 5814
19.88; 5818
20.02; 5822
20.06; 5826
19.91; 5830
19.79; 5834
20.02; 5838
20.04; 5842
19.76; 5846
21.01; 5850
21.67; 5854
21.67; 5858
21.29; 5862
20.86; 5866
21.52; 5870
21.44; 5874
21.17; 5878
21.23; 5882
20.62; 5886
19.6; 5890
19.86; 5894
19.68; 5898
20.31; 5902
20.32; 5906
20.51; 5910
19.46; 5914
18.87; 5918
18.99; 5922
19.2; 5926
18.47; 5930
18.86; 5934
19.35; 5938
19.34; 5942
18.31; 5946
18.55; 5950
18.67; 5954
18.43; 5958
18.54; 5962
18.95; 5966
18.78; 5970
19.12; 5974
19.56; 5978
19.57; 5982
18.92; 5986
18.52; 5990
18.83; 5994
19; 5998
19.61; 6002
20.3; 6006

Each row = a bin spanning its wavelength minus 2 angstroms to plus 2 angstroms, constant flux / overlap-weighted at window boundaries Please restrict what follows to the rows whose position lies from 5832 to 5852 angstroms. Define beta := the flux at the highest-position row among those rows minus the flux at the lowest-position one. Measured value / 1.2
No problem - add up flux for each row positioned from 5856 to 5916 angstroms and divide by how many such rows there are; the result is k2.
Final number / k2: 20.6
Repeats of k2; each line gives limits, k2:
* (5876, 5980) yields 19.4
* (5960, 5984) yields 19.1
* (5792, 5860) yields 20.3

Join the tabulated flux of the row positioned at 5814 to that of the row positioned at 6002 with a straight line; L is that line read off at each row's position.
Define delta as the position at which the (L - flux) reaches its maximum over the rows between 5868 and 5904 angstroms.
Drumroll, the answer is 5890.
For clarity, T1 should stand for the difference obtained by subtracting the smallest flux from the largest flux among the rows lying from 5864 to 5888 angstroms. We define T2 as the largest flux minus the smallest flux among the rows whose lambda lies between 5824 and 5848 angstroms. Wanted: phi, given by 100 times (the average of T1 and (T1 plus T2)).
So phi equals 105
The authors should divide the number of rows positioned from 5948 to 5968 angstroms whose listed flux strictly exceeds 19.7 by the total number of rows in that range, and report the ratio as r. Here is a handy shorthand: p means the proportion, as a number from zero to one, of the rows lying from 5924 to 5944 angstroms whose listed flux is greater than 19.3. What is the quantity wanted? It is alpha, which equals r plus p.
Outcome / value 0.4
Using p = 0.4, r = 0.00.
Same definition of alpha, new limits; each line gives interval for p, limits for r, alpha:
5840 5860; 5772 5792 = 1.2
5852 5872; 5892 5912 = 1.8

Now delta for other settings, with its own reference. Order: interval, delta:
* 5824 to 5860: 5834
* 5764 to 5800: 5774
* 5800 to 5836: 5834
